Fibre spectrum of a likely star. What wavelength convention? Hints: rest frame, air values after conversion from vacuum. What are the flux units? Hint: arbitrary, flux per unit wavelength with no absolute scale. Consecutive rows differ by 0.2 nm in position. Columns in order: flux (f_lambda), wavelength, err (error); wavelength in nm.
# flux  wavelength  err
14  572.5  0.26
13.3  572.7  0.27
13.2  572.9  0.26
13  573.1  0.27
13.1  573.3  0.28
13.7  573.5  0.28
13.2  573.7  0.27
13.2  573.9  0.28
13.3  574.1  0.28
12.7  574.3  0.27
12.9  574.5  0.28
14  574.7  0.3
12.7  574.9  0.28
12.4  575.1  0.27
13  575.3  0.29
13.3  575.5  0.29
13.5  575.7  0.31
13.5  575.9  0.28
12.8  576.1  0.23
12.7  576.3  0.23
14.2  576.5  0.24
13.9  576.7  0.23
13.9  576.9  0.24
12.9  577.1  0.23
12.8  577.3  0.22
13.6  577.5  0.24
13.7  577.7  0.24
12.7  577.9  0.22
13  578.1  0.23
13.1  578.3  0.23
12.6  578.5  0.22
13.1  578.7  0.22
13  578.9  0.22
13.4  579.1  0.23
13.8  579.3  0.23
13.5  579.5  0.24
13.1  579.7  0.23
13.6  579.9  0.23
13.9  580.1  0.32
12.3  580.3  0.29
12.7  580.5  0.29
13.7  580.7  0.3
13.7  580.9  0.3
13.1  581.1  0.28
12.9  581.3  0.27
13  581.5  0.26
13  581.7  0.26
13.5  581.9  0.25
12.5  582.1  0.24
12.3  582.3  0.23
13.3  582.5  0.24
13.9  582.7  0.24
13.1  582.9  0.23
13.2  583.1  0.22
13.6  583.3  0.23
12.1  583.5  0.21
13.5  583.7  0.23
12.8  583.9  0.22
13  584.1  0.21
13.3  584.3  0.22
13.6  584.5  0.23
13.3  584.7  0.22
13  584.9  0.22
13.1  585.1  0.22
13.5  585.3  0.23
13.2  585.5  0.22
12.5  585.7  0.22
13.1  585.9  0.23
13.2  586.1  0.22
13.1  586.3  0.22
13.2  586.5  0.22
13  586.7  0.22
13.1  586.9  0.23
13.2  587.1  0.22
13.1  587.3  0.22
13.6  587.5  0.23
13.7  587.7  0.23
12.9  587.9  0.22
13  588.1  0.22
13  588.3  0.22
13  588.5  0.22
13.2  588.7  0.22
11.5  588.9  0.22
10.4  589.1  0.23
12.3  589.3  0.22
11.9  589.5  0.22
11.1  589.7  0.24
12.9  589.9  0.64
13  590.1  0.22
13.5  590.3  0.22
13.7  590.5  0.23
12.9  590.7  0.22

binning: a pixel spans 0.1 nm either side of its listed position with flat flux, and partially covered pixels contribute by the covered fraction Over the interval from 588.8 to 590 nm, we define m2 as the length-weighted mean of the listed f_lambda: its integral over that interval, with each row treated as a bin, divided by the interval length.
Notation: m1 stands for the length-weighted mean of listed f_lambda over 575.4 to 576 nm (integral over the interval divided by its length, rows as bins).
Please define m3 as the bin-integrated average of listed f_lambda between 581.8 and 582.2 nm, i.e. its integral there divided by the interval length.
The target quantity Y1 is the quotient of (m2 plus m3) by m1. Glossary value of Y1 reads 1.84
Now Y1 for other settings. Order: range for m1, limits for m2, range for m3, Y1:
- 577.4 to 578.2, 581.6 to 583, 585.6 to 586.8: 1.97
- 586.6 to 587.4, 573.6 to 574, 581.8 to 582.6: 1.99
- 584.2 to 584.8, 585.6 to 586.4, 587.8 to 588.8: 1.94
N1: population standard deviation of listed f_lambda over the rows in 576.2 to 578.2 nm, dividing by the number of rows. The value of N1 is 0.55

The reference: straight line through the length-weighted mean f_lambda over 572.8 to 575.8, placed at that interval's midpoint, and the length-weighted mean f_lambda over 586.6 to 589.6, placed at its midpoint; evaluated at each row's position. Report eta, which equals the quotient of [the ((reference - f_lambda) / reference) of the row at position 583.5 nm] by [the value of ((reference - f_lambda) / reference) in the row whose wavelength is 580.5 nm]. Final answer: 3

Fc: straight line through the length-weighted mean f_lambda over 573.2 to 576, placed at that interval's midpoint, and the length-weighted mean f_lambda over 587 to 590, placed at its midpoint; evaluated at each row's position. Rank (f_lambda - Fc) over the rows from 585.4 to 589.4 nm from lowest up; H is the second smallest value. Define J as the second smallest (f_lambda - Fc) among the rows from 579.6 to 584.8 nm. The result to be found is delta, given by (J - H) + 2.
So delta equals 2.43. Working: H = -1.07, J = -0.6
